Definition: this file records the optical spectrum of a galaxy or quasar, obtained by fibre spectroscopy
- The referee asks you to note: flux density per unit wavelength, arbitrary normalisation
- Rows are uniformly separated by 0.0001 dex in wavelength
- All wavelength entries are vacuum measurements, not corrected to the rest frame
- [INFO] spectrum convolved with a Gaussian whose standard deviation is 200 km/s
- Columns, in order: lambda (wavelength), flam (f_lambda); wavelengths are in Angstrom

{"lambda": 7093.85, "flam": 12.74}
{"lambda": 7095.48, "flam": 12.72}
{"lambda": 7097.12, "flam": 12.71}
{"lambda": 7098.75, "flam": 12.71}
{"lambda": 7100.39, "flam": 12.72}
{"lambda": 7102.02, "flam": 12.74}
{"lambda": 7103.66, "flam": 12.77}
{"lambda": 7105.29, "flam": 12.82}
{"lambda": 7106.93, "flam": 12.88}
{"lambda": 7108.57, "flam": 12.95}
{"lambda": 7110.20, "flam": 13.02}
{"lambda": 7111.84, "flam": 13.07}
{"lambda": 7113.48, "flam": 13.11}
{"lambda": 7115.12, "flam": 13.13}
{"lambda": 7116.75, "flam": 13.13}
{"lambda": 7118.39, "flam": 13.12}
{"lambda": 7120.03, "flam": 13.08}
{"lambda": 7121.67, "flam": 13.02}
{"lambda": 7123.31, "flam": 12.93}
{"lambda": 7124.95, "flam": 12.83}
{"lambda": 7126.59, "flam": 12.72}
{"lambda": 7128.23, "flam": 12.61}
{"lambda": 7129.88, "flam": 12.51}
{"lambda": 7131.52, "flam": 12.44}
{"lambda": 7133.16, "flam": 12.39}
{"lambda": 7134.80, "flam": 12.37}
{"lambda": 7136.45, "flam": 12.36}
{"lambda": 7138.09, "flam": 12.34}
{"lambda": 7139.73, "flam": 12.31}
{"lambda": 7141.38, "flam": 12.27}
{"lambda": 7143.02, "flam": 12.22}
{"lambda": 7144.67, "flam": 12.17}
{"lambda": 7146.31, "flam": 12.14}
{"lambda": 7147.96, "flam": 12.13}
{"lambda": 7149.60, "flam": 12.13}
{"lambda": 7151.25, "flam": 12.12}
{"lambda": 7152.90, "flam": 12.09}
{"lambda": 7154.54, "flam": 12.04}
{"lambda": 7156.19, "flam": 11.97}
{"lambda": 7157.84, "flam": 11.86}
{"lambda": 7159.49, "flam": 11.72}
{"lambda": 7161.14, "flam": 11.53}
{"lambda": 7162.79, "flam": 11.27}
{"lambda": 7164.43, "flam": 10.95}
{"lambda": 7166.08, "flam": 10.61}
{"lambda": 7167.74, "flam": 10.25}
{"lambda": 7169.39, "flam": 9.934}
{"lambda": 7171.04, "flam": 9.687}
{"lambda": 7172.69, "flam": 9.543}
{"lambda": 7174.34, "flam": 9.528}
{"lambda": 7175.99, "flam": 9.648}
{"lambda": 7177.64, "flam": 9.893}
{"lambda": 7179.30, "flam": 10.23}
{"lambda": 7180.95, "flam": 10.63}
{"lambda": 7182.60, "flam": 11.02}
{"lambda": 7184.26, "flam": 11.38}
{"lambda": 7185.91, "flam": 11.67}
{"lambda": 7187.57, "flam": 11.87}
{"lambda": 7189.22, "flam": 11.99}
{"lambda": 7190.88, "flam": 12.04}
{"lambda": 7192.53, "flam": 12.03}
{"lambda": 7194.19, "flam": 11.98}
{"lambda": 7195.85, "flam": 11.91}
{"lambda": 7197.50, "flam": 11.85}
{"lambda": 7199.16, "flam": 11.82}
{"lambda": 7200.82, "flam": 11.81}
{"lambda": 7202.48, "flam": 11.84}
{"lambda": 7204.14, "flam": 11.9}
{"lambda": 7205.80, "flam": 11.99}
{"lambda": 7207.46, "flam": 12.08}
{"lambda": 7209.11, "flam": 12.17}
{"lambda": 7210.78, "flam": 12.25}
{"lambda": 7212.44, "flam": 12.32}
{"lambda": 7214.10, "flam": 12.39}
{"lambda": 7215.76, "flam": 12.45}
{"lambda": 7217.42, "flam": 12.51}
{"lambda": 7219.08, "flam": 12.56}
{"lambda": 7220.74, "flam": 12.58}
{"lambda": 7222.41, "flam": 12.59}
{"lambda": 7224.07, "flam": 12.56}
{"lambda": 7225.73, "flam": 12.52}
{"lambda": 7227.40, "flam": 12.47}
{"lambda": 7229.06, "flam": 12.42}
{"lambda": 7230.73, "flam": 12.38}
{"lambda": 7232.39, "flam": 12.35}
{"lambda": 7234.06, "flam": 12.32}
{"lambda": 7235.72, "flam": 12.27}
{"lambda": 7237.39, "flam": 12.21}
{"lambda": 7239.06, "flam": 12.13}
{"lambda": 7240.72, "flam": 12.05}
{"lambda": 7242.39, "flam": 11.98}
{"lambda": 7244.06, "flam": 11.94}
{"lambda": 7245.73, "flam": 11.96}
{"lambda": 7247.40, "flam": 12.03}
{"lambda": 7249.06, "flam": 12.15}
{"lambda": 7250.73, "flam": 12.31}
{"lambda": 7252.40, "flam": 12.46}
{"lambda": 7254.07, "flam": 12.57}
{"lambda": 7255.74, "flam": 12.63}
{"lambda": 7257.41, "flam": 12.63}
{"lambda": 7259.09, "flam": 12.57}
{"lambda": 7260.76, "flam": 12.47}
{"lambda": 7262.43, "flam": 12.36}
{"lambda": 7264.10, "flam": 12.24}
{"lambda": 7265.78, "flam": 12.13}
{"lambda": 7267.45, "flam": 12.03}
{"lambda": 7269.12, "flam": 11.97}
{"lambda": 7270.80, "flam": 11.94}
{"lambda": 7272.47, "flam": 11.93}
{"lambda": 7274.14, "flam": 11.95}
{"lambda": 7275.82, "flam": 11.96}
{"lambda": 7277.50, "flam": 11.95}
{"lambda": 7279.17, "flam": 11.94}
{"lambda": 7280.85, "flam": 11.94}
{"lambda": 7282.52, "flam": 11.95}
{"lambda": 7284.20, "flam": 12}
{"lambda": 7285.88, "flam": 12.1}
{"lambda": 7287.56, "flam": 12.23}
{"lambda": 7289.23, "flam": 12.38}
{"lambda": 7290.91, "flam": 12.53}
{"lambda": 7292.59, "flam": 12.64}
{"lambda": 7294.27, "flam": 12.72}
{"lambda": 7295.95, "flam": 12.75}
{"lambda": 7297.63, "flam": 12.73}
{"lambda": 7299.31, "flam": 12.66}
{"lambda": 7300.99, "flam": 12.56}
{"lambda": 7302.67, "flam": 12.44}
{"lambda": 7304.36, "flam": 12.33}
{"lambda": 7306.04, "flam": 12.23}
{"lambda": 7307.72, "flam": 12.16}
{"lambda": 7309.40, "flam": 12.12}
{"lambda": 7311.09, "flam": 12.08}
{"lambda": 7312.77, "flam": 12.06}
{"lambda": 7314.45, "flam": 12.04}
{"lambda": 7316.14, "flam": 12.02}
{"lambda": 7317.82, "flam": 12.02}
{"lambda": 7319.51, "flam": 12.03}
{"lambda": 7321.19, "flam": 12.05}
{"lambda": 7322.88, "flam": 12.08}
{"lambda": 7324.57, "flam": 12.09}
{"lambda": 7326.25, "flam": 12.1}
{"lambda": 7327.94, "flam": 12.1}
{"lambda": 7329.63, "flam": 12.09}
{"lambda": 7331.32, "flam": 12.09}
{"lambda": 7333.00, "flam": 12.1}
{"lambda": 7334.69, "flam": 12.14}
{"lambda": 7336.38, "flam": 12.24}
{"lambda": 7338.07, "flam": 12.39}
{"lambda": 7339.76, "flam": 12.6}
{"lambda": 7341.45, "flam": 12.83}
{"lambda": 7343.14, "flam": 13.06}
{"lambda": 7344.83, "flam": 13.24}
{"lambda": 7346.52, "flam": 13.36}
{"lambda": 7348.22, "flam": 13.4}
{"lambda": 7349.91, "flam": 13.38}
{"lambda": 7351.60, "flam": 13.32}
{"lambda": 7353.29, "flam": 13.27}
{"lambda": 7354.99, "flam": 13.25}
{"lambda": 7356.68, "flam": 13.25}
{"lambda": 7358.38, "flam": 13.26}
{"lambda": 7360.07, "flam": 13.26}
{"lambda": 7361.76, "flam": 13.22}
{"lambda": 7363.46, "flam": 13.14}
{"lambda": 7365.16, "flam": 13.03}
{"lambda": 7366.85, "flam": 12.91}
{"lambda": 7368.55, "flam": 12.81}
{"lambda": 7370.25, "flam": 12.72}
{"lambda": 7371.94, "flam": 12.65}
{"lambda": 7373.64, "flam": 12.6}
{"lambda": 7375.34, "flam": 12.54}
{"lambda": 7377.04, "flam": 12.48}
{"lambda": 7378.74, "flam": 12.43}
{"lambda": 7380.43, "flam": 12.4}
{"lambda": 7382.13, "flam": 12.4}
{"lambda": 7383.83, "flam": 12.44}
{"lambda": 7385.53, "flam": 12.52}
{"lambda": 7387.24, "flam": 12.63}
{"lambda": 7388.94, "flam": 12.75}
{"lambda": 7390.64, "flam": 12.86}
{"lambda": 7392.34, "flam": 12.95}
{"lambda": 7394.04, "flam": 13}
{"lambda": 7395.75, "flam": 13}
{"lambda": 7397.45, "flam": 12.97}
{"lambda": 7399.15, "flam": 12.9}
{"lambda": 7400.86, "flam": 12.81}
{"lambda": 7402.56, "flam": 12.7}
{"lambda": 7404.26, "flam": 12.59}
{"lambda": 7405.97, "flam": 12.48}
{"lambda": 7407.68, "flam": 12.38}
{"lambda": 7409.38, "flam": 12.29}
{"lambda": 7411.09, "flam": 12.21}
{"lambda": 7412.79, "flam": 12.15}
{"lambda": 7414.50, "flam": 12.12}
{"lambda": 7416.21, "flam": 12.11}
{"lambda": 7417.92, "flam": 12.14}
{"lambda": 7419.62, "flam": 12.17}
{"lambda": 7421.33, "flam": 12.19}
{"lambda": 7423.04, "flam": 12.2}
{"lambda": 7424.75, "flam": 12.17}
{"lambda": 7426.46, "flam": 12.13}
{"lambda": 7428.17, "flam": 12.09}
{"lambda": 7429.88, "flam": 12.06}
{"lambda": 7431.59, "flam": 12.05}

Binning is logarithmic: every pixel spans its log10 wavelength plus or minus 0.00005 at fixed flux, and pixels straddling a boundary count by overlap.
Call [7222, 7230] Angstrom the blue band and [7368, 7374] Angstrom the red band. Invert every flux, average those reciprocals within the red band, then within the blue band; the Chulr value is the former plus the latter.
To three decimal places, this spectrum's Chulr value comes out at 0.159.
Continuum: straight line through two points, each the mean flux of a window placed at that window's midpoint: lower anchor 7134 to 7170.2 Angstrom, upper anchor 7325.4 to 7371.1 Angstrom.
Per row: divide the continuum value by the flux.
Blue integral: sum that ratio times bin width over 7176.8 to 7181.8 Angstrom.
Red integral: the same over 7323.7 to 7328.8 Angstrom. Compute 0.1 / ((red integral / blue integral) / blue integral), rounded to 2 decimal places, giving 0.63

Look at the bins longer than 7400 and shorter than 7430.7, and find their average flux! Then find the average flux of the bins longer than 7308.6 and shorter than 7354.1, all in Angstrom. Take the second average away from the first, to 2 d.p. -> -0.18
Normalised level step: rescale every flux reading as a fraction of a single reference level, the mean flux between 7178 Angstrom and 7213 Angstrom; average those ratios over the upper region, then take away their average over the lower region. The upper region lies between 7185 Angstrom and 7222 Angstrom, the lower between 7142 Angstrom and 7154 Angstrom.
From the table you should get 0.00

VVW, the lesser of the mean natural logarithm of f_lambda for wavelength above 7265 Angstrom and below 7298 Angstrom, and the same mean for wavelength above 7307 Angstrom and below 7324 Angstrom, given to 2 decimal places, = 2.49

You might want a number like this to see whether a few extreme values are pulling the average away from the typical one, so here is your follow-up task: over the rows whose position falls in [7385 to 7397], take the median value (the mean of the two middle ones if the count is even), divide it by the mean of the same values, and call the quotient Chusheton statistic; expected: 1.003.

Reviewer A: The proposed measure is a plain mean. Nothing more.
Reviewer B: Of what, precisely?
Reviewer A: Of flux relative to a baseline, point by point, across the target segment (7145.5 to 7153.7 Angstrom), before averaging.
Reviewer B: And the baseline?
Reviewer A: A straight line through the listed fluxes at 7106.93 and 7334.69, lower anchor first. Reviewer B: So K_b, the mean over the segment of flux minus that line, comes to -0.6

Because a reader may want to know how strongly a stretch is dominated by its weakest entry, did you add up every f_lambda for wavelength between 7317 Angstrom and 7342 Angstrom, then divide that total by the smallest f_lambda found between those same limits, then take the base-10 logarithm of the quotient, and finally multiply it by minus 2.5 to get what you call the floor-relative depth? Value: -3.0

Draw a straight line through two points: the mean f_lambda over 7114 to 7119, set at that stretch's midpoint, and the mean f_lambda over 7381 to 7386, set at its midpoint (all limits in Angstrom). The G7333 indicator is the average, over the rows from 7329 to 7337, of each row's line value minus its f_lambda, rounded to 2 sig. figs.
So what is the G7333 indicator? 0.45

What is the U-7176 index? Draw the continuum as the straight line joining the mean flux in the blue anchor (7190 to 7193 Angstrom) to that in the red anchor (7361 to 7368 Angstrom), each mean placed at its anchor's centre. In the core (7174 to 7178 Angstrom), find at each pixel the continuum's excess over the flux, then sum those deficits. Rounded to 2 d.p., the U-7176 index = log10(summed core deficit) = 0.83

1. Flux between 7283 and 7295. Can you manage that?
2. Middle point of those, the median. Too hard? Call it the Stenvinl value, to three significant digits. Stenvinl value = 12.4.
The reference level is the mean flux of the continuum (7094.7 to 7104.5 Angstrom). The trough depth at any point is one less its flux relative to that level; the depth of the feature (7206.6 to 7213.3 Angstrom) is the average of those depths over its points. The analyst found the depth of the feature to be 0.04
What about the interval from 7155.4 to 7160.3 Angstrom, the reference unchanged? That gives 0.07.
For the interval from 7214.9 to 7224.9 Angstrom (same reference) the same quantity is 0.01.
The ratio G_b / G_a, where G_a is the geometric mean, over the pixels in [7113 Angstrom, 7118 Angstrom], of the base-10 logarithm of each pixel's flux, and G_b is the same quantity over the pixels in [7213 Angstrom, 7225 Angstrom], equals 0.98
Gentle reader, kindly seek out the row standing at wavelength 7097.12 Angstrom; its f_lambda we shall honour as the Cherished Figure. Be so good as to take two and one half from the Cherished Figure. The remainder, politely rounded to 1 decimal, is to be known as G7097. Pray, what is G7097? 10.2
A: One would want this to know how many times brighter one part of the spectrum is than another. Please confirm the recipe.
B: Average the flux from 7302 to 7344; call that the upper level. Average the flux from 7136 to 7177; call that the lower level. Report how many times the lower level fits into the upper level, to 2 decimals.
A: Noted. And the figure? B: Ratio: 1.07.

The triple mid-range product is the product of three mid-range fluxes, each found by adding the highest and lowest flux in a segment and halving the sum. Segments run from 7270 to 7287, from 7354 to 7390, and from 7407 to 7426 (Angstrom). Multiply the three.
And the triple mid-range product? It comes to 1888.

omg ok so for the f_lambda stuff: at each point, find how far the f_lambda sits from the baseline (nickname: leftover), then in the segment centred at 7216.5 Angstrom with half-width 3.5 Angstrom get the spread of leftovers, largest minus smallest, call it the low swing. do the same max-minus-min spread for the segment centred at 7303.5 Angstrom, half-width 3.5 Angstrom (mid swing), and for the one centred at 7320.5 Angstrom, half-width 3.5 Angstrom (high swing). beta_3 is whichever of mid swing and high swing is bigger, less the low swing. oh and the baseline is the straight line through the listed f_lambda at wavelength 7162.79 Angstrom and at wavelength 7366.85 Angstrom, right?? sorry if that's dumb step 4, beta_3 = 0.24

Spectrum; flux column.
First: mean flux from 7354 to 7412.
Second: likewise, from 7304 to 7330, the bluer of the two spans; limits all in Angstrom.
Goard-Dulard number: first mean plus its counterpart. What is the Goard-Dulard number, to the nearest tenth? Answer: 24.9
